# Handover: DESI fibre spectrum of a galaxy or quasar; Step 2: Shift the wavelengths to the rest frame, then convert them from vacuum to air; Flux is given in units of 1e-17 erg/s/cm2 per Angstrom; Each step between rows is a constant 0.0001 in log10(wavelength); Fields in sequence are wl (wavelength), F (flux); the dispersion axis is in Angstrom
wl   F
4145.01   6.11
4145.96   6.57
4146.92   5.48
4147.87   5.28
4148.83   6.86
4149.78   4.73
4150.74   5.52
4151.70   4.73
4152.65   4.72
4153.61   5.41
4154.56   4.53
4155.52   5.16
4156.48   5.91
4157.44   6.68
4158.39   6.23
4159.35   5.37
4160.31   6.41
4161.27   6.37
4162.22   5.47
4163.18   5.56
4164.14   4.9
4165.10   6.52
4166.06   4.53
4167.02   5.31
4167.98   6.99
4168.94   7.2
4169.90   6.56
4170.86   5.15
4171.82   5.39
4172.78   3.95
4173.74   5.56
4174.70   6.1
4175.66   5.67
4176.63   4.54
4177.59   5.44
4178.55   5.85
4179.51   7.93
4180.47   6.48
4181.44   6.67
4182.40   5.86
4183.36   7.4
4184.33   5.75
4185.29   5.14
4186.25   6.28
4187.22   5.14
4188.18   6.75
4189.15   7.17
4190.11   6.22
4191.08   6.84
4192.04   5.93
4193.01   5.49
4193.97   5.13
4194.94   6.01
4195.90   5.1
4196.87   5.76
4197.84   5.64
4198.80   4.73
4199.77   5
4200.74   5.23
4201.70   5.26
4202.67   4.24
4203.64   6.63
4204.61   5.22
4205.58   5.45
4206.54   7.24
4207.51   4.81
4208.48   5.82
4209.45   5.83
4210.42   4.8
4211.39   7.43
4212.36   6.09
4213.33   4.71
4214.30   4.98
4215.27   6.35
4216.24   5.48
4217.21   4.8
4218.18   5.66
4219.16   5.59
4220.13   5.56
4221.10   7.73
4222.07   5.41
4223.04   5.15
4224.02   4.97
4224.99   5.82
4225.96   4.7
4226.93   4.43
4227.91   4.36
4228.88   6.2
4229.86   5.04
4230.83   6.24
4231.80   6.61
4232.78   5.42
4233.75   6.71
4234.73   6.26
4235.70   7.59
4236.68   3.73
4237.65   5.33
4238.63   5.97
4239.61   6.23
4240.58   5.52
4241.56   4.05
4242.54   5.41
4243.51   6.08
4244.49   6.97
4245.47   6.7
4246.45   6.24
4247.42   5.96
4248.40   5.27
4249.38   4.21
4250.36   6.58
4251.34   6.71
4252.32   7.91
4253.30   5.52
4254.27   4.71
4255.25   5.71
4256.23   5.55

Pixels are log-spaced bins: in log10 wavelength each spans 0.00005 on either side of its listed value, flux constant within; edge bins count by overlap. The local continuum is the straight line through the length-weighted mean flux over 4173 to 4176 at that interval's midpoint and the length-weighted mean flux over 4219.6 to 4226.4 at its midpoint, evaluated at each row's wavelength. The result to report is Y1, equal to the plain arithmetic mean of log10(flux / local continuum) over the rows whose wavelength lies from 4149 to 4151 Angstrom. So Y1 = -0.04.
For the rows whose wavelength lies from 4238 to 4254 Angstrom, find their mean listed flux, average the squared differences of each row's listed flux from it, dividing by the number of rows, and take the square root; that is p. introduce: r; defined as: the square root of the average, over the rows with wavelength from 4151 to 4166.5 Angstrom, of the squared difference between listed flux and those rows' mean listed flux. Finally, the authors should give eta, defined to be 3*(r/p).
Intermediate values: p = 0.95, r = 0.72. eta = 2.3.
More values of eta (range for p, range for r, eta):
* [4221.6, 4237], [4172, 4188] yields 2.9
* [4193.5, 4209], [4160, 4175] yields 3.7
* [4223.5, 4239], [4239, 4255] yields 3.0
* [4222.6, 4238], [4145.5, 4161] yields 2.2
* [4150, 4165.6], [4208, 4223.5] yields 3.8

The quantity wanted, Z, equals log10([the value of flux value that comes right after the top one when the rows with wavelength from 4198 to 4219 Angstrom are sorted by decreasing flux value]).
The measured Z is 0.86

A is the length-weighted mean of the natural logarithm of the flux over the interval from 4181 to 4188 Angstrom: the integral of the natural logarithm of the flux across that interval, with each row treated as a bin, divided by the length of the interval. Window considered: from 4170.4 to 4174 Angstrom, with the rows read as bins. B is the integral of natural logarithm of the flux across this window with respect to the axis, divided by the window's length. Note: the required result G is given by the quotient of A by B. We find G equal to 1.12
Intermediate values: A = 1.80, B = 1.60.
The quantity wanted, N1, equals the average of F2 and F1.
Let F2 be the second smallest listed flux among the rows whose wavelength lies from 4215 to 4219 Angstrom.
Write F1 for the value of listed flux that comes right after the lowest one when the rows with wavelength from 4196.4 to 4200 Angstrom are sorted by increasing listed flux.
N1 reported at 5.24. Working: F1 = 5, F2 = 5.48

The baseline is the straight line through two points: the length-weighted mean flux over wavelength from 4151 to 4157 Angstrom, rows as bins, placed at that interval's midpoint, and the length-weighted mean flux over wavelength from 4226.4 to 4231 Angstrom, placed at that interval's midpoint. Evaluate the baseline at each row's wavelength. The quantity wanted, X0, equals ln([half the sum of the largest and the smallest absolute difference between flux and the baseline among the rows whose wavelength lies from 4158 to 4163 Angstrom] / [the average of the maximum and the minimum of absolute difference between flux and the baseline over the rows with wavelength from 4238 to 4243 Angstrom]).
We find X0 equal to 0.1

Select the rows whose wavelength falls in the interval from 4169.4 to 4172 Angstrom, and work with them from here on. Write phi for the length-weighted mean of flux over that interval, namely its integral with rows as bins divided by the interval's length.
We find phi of 5.7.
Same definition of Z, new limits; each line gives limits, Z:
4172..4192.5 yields 0.87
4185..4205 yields 0.84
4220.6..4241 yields 0.88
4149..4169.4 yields 0.84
